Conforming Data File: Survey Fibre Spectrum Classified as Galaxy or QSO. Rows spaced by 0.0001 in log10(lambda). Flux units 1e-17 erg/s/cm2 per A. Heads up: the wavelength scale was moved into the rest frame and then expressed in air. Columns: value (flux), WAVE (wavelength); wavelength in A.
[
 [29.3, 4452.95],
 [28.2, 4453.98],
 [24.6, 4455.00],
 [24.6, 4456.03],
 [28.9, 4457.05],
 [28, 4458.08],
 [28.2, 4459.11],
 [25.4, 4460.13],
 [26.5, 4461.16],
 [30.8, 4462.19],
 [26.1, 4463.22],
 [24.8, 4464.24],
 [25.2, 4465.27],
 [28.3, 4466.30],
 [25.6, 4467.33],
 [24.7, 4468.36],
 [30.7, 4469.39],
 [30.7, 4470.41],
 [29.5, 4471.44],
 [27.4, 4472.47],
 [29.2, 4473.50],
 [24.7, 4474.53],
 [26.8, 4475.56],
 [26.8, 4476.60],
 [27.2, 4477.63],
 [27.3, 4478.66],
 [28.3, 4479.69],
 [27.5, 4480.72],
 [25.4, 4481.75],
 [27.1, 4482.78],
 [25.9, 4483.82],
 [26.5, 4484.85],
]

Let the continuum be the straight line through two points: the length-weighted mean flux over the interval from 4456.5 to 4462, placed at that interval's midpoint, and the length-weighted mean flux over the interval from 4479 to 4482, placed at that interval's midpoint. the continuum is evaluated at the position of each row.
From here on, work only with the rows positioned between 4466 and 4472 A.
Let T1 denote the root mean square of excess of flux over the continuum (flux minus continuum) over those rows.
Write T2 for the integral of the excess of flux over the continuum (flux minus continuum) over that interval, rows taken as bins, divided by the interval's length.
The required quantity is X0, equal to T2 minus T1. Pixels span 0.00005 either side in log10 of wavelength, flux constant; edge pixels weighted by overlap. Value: -1.7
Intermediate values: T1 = 2.5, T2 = 0.80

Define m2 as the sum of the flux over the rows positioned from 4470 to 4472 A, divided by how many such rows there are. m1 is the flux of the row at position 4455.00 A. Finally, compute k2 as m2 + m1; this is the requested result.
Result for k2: 54.7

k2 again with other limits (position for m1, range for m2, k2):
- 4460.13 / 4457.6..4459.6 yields 53.5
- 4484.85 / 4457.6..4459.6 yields 54.6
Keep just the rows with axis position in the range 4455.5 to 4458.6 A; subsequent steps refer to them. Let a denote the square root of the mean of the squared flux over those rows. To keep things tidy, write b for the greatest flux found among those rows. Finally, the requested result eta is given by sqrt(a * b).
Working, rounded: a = 27.2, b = 28.9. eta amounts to 28.1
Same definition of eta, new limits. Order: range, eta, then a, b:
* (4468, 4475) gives 29.4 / 28.2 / 30.7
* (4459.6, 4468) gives 28.7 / 26.7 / 30.8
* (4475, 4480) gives 27.8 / 27.3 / 28.3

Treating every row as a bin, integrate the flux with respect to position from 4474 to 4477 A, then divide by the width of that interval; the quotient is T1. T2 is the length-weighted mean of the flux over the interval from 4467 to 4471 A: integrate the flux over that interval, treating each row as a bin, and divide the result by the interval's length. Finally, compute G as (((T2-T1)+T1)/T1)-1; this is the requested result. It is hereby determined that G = 0.08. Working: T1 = 26.0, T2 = 28.1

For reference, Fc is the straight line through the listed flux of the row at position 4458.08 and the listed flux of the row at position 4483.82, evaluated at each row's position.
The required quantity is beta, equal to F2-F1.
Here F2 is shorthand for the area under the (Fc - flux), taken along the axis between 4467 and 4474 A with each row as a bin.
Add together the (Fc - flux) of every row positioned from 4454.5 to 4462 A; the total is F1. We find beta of -19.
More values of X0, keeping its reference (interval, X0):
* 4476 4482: -1.0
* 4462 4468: -3.2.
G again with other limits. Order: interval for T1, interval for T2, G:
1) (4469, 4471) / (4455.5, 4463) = -0.11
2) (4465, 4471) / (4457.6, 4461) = -0.02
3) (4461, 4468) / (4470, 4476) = 0.05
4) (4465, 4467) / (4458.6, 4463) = 0.03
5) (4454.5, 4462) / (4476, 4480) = 0.02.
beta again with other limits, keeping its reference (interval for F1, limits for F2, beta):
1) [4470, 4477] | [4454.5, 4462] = 17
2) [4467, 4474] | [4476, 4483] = 3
